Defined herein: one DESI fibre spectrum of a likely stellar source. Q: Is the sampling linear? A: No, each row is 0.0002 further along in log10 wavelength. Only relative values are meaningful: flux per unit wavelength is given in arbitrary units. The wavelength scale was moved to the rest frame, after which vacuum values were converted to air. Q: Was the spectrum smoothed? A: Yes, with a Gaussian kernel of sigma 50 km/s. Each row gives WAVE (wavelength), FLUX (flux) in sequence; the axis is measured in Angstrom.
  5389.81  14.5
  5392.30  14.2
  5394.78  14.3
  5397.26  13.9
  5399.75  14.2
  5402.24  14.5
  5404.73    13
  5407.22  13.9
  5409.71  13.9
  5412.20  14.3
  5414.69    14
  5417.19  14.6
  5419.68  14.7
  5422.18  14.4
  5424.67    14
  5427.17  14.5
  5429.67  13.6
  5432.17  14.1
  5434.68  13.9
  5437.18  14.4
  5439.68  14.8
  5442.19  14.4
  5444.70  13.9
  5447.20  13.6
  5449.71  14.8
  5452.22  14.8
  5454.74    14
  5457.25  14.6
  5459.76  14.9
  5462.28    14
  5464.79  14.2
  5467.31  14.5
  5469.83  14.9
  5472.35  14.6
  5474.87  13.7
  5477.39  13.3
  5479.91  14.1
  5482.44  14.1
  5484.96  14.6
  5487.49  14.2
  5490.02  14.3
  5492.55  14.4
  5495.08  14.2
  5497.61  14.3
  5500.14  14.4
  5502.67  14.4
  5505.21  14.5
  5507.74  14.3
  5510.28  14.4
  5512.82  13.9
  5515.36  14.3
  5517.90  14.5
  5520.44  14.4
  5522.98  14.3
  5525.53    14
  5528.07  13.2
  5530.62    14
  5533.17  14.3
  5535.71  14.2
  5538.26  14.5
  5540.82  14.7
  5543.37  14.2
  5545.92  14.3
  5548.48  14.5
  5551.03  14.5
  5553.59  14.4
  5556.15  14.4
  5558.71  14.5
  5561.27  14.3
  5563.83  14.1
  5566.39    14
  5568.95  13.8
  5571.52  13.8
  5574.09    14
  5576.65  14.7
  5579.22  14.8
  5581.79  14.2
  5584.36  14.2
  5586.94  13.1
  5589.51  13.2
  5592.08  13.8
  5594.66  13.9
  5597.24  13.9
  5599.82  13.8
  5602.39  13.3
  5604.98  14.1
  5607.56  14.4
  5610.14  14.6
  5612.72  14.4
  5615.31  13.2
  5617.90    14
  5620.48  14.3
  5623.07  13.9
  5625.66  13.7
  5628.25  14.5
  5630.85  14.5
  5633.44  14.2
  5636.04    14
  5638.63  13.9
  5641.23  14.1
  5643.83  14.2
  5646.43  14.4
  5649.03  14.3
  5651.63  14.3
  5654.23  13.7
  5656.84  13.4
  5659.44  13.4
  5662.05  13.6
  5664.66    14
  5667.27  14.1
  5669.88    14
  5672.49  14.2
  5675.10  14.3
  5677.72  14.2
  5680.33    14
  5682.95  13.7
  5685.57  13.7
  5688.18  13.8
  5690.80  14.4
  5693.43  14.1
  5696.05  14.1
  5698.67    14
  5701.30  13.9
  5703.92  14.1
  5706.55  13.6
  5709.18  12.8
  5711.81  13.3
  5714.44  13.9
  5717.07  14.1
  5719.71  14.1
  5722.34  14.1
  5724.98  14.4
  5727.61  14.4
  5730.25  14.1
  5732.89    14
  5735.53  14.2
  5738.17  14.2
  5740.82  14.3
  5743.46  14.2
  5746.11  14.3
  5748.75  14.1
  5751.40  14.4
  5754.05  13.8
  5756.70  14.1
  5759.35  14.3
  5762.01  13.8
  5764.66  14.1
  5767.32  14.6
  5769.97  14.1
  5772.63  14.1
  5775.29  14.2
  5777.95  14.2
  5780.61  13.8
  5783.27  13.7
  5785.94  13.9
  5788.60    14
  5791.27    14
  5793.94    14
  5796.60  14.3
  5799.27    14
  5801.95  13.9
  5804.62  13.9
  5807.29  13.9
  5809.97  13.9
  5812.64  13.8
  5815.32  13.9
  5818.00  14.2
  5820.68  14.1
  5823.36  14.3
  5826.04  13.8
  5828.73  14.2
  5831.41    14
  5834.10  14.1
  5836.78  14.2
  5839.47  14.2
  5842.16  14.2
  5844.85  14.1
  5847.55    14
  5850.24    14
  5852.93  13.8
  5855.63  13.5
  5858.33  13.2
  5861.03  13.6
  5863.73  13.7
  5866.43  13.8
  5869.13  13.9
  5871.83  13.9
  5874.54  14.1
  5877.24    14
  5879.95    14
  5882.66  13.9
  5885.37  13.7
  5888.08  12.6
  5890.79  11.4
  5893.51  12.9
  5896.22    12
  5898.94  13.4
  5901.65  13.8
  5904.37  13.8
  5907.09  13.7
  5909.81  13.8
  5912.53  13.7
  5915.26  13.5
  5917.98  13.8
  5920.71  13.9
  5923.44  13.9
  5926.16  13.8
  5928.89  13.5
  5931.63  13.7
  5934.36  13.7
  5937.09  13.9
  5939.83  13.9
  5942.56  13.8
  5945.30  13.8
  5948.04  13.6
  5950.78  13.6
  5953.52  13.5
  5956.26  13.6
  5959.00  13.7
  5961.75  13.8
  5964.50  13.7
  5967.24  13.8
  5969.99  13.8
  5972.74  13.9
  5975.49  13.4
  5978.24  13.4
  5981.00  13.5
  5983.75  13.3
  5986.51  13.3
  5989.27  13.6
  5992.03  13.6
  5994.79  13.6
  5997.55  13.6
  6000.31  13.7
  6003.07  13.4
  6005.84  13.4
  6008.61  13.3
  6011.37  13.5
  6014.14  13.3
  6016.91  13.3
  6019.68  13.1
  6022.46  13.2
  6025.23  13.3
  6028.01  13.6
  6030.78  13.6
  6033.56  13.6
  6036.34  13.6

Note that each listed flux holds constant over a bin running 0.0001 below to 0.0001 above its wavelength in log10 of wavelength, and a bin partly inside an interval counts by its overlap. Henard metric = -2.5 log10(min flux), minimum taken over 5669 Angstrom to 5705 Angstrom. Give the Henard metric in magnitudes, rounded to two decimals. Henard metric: -2.84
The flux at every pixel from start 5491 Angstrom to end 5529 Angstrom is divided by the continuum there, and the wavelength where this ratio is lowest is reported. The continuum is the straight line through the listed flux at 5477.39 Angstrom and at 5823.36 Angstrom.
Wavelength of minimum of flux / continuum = 5528.07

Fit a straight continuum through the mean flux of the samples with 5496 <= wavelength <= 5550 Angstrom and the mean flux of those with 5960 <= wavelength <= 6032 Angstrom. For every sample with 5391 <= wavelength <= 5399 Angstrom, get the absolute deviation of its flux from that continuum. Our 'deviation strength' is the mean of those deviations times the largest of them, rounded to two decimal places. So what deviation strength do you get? 0.19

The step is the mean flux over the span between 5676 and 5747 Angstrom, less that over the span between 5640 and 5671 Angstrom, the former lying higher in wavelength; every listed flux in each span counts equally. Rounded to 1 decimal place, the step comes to 0.0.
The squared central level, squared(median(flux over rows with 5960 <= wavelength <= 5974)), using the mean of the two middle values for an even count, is 190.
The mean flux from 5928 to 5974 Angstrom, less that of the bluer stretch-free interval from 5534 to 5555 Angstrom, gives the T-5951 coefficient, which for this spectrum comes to -0.7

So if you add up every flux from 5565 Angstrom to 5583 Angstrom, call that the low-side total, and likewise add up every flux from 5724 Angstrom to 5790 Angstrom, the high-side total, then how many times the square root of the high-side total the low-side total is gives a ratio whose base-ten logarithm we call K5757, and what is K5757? 0.72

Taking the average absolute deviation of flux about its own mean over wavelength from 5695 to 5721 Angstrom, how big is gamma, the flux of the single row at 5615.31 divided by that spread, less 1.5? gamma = 38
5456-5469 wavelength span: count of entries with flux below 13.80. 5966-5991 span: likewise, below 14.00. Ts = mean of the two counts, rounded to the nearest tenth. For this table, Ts 4.5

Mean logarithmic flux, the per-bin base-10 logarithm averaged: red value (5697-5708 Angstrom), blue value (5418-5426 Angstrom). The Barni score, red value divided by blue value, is 0.99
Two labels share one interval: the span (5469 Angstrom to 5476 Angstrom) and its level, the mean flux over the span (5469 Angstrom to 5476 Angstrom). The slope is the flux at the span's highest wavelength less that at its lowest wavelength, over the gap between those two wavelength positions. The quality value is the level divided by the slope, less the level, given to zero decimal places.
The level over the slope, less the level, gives -75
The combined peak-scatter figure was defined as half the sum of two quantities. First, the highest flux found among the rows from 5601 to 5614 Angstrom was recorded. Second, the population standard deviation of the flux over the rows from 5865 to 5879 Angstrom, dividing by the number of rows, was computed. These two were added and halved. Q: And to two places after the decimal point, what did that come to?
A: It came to 7.35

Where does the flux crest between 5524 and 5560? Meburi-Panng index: 5540.82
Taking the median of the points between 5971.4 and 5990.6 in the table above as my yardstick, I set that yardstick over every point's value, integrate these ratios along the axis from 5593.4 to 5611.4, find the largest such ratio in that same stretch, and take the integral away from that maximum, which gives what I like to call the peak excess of -16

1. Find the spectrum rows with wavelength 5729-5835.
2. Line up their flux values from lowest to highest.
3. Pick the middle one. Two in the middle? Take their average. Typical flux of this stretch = 14.1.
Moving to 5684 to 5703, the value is 14.0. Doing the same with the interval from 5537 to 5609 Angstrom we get 14.2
